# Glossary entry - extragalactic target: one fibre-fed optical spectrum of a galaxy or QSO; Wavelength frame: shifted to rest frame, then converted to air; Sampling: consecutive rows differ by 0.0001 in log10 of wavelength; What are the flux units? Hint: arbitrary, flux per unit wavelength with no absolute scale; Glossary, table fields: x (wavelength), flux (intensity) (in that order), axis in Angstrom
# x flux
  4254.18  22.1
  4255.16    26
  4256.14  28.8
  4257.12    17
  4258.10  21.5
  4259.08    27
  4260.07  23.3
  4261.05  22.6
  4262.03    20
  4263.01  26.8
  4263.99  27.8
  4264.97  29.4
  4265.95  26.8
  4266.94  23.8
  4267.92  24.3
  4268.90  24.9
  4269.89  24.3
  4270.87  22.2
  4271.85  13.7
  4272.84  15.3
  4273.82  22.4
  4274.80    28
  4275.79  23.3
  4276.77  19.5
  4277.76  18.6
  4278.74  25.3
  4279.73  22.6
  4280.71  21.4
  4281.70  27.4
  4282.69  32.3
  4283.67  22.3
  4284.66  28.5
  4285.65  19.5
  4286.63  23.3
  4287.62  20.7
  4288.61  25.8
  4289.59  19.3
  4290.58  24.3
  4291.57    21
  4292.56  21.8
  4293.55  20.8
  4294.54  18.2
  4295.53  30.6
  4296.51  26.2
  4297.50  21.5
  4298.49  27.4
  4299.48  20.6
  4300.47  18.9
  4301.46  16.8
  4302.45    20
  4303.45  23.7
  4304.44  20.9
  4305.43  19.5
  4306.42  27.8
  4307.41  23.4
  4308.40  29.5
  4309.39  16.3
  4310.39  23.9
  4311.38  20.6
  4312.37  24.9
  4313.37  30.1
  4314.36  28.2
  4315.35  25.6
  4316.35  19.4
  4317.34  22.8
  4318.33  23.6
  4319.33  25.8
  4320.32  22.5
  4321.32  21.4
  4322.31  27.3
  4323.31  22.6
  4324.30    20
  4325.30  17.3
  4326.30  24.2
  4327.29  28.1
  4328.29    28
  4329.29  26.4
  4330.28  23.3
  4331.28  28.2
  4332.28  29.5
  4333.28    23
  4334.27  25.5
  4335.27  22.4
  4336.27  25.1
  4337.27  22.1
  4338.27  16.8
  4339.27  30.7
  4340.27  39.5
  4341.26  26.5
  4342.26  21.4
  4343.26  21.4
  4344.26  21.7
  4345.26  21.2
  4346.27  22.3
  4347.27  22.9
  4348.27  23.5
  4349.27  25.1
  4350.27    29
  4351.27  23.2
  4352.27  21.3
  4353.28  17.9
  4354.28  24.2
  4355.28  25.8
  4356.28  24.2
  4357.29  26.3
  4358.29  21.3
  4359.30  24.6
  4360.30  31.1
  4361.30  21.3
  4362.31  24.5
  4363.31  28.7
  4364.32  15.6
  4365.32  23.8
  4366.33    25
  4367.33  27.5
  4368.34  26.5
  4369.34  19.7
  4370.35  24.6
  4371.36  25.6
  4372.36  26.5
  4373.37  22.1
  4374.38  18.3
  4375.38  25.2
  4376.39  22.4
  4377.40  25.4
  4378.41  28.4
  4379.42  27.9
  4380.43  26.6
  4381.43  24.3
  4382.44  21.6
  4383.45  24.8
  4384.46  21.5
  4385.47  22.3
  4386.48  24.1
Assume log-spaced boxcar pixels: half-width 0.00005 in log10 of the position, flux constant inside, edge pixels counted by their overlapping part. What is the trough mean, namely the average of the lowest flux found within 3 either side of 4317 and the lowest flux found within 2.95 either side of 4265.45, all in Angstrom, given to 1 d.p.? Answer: 21.6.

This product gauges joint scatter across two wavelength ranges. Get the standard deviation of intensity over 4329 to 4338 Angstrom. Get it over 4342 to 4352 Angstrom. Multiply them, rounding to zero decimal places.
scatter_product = 6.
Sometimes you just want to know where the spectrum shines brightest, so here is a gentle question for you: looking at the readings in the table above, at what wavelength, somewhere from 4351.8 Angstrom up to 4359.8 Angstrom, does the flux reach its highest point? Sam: 4357.29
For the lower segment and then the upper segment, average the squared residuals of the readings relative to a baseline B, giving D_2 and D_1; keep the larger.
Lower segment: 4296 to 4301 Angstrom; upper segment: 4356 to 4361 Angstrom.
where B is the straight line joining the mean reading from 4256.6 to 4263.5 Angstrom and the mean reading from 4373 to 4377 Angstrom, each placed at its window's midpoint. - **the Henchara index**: 22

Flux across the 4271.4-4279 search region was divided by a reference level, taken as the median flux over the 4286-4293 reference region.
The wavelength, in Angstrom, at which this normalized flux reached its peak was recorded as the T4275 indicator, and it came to 4274.80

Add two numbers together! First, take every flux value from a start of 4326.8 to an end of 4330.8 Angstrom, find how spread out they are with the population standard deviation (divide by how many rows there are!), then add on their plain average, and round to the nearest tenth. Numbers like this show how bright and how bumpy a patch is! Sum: 28.4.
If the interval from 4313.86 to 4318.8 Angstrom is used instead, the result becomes 26.9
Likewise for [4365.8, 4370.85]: 27.3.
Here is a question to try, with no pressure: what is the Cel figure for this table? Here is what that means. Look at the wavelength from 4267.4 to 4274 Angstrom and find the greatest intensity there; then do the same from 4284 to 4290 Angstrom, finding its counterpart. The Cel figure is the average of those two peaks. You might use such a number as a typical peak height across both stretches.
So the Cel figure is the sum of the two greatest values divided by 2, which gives 26.7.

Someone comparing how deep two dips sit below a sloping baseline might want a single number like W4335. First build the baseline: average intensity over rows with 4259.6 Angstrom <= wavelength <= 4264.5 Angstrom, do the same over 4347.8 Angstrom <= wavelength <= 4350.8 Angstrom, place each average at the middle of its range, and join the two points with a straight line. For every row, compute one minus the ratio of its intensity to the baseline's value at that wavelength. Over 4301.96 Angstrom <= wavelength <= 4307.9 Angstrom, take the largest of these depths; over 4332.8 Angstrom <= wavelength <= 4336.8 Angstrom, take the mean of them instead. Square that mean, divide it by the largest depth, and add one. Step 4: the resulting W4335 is 1.02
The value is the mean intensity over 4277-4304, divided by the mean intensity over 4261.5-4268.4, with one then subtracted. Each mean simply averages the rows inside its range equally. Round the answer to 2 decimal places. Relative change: -0.10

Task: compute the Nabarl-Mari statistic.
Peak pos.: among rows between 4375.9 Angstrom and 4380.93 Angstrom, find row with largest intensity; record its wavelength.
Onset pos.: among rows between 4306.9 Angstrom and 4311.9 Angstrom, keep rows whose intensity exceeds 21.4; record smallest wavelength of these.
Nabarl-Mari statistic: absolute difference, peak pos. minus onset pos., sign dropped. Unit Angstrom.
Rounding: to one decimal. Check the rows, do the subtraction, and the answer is 71.0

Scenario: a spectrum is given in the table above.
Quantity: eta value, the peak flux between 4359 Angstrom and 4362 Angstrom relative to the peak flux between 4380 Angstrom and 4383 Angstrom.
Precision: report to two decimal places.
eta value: 1.17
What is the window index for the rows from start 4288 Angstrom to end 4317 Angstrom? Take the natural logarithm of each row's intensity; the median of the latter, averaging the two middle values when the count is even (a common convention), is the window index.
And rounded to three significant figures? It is 3.08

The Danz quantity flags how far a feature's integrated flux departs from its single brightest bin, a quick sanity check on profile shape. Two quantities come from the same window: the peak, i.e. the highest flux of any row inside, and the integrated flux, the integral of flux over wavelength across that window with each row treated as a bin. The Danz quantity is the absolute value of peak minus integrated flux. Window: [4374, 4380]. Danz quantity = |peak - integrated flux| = 120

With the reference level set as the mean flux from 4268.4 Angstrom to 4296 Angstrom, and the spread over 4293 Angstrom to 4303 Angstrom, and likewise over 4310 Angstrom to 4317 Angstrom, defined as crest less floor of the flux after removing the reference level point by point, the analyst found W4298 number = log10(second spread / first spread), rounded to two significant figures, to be -0.11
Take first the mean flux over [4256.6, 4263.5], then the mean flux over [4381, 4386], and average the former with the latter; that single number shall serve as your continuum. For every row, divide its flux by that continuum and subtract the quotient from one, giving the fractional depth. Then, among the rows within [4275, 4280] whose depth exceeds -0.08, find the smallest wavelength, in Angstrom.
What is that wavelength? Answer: 4275.79 Angstrom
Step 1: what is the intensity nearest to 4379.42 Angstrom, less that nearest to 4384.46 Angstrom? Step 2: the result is 6.4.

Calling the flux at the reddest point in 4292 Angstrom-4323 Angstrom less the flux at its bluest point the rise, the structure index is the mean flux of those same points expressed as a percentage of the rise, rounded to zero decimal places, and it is 422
